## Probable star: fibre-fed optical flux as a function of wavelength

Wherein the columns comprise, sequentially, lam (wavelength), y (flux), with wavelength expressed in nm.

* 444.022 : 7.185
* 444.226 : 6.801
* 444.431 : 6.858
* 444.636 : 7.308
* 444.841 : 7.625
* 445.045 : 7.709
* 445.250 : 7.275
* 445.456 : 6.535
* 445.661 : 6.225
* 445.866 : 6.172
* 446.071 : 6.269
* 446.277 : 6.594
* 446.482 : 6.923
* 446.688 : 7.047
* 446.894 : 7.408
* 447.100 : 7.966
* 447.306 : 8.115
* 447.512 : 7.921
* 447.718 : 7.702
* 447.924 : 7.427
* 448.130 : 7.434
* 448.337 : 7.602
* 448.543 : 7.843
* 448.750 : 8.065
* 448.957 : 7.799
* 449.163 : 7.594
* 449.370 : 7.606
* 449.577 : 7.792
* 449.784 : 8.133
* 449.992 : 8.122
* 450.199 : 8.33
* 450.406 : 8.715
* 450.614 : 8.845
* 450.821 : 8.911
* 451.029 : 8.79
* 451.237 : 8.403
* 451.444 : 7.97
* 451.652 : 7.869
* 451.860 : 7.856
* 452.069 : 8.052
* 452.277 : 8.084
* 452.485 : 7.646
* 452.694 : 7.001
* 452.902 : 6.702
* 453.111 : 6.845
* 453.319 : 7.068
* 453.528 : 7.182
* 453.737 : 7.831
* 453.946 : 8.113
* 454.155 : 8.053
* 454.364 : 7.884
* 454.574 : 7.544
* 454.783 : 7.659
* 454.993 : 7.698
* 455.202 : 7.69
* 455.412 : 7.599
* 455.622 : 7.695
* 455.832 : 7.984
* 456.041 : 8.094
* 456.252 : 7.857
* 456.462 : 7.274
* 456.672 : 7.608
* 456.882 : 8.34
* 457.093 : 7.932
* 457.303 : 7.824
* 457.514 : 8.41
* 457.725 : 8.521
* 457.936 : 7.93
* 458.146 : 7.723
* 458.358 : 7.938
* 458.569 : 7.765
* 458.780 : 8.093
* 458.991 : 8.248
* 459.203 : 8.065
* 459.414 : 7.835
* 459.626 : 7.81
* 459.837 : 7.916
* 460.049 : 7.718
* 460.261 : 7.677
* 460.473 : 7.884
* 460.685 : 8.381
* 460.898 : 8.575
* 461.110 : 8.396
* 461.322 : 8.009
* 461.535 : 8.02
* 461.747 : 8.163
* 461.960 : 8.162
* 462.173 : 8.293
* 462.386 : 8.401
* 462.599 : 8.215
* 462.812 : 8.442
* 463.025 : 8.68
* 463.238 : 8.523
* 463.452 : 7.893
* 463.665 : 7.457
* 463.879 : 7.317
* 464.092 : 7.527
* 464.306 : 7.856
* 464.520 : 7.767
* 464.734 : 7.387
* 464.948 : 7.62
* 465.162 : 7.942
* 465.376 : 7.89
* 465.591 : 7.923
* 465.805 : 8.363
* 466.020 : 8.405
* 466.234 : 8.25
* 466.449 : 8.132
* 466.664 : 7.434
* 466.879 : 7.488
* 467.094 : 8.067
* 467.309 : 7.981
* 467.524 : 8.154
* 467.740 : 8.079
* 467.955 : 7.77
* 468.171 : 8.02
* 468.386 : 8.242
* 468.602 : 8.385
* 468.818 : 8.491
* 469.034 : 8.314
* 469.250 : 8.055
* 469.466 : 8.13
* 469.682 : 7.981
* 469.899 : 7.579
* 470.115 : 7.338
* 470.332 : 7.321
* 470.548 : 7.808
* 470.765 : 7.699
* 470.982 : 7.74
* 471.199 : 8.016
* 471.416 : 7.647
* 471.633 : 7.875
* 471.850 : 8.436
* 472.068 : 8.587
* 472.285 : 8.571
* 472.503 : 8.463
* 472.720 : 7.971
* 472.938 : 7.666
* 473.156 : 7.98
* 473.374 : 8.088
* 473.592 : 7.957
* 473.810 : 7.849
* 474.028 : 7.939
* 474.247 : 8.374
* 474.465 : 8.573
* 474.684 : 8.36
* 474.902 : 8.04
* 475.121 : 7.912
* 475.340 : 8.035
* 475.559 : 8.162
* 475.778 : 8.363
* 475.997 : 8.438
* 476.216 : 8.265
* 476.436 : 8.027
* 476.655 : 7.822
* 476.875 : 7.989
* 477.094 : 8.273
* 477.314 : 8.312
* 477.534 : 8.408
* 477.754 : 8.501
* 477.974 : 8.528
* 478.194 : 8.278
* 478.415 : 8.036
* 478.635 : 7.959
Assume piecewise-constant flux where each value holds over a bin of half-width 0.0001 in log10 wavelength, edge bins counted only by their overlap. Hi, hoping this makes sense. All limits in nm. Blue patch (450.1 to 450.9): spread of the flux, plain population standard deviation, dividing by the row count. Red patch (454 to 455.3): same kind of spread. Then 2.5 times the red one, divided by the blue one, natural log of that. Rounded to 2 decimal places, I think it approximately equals 0.62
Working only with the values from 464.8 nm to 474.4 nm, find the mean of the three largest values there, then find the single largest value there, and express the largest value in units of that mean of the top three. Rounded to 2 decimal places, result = 1.00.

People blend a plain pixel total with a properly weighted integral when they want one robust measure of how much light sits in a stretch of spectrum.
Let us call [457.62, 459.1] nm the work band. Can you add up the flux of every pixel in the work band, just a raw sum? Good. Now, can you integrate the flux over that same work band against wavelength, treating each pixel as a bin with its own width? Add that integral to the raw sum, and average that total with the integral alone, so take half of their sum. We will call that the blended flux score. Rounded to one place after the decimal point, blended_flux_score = 40.0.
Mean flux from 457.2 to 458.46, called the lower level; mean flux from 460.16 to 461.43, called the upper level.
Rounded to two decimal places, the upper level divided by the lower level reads 1.01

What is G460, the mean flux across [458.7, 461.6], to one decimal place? 8.0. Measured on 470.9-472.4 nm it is 8.1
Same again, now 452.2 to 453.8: 7.3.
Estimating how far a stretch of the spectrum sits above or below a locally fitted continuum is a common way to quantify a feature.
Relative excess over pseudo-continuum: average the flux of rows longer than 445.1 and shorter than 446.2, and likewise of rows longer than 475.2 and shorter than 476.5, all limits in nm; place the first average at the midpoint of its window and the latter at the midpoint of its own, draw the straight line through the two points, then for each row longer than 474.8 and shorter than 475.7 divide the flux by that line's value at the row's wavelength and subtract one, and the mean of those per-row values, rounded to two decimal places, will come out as -0.02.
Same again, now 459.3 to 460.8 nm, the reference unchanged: 0.08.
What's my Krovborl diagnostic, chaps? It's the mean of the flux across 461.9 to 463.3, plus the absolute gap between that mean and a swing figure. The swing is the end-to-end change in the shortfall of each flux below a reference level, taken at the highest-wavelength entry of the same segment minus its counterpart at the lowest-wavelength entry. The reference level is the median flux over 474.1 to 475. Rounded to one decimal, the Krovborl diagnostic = 17.1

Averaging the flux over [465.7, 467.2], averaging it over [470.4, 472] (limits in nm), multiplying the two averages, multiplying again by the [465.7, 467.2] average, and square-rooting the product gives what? 22.53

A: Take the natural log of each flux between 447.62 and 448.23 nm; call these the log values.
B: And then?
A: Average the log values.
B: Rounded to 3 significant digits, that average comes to 2.02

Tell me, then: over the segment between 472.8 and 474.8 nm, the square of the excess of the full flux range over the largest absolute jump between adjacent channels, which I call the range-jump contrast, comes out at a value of 0.22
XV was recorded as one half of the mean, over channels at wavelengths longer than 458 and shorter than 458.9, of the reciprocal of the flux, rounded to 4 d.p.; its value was 0.0635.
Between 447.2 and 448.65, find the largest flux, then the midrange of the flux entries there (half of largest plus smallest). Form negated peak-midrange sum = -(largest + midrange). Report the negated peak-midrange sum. -15.9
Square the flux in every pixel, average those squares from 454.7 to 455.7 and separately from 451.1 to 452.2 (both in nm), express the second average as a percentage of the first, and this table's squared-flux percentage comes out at 110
